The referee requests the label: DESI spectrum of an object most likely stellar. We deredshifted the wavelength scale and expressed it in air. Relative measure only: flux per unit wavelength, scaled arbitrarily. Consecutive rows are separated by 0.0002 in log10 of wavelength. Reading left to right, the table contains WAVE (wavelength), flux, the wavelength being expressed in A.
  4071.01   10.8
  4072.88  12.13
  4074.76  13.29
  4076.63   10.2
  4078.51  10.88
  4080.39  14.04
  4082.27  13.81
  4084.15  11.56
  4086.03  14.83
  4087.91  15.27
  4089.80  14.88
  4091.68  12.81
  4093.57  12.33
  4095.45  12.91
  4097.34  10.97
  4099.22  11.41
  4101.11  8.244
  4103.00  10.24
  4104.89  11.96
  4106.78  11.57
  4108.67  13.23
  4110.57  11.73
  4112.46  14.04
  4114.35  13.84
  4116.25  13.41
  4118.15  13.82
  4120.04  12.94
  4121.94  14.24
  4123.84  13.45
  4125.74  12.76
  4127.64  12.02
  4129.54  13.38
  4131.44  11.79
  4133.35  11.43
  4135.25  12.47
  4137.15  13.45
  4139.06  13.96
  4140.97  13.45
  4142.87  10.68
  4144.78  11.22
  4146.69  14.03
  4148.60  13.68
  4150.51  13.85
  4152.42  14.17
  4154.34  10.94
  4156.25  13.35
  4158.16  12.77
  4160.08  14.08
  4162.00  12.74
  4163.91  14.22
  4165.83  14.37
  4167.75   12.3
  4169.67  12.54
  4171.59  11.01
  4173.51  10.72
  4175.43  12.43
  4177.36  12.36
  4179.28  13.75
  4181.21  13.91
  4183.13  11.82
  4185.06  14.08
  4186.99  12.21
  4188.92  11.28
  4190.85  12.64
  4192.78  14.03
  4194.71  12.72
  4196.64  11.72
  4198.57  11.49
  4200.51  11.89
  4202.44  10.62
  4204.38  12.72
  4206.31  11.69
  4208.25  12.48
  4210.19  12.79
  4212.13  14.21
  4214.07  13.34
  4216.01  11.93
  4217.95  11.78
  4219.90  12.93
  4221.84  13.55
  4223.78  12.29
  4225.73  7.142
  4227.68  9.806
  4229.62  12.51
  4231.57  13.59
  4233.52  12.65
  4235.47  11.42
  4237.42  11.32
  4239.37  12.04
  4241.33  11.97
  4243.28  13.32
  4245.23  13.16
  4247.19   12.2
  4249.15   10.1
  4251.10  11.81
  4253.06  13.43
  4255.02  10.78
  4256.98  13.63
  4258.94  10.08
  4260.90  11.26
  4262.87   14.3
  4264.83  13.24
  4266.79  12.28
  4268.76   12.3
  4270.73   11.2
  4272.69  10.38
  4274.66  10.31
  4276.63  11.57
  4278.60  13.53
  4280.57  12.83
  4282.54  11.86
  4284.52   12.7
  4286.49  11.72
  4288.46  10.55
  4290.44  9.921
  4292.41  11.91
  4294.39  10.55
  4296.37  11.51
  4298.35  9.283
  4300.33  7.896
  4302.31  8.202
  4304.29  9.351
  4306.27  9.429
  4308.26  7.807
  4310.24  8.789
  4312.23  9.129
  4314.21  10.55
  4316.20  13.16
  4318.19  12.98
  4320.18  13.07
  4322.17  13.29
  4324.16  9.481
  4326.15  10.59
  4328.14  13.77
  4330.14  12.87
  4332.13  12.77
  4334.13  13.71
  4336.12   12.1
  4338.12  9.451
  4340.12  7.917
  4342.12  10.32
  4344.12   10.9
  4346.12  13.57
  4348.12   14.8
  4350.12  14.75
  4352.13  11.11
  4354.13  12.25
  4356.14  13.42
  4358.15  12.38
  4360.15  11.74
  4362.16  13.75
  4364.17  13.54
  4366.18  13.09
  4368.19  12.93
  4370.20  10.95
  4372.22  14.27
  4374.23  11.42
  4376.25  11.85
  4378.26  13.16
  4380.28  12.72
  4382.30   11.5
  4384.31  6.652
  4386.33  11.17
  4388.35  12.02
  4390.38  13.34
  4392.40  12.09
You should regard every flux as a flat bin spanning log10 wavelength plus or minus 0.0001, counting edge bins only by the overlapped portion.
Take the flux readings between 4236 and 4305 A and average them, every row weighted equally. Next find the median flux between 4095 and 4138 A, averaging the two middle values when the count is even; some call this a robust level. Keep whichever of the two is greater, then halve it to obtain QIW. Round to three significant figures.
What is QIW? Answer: 6.38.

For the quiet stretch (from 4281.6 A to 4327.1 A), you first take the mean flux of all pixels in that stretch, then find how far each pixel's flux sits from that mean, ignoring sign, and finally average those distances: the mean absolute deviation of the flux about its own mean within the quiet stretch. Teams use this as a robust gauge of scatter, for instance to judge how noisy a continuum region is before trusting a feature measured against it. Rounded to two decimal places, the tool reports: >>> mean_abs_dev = 1.46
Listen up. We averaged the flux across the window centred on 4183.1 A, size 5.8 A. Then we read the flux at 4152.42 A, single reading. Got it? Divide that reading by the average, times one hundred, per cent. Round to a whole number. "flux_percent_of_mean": 107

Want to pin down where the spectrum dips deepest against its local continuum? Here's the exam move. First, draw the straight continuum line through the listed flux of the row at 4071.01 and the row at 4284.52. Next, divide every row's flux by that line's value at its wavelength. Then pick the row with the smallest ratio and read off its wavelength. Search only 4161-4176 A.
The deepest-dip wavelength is 4173.51 A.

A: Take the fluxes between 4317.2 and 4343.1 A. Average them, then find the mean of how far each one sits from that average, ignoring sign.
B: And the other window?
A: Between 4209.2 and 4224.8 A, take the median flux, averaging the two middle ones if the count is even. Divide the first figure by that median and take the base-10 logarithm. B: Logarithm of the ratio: -0.89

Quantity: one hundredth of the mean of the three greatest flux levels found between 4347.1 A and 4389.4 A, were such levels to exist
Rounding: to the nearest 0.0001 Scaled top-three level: 0.1461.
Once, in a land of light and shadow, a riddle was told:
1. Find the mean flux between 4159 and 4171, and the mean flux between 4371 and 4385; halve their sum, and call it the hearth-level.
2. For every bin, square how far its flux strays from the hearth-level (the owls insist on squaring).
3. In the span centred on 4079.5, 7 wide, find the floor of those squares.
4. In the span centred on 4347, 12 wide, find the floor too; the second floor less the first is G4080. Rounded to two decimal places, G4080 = -0.56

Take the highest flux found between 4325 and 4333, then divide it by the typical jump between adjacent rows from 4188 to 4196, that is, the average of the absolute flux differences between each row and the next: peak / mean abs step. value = 10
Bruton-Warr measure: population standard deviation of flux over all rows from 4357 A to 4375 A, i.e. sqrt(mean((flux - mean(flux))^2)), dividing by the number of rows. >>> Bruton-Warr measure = 1.1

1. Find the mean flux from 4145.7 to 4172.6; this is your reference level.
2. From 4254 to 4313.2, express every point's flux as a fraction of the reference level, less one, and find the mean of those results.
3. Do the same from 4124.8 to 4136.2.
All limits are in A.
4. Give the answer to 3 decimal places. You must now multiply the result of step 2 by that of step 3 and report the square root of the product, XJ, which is 0.103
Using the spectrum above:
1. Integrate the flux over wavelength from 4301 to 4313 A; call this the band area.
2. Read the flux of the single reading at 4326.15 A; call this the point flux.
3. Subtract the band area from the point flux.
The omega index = -94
